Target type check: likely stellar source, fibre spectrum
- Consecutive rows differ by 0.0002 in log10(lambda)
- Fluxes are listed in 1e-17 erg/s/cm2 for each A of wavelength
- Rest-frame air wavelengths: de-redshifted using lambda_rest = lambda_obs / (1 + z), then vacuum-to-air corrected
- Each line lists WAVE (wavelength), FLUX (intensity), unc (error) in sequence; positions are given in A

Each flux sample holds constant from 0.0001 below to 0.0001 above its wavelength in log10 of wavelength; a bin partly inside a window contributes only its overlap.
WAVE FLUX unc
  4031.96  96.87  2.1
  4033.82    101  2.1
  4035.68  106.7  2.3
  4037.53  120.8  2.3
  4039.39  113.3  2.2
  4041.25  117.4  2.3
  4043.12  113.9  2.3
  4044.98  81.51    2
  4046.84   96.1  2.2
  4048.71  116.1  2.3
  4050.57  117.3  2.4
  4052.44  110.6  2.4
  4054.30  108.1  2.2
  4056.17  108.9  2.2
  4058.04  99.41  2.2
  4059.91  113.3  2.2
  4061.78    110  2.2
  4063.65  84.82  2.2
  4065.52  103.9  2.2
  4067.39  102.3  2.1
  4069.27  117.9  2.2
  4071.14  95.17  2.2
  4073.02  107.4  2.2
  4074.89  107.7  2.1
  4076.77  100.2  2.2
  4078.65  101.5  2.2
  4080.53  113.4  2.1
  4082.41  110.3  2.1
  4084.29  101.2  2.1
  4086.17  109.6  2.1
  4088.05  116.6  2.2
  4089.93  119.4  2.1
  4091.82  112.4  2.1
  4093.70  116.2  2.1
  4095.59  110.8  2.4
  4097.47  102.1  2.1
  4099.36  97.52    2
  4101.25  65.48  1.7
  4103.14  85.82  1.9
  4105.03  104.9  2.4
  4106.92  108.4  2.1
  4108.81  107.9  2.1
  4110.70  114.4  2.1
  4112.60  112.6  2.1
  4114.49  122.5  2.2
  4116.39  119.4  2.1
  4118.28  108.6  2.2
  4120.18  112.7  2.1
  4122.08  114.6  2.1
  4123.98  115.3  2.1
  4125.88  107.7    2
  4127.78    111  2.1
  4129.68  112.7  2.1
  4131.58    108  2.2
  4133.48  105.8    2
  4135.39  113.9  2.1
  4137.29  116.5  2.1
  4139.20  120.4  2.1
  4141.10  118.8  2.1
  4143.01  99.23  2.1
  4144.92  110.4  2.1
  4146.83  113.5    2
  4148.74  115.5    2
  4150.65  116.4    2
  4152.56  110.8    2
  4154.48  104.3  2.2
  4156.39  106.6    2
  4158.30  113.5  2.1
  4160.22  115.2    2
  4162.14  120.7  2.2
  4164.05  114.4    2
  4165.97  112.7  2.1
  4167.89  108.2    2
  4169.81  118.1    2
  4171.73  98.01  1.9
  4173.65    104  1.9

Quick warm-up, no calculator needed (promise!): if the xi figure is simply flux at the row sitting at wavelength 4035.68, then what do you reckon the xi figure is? 106.7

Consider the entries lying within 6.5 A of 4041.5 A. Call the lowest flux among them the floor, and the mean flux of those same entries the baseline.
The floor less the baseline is -26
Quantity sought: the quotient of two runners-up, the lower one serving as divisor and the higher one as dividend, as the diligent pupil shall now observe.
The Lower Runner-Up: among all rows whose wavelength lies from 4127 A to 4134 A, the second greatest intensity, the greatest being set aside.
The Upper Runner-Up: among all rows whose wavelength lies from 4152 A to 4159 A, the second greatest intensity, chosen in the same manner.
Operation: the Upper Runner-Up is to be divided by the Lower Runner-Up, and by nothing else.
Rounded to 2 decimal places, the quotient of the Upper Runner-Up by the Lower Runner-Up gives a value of 1.00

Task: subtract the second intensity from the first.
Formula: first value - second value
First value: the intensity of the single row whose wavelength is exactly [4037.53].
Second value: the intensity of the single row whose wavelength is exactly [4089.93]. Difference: 1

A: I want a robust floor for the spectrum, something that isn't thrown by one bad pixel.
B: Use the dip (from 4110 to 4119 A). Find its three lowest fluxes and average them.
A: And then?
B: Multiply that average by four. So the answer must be 447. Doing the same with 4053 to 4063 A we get 422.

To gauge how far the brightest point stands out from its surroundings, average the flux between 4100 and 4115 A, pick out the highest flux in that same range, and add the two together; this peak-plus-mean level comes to 225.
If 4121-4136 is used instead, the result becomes 226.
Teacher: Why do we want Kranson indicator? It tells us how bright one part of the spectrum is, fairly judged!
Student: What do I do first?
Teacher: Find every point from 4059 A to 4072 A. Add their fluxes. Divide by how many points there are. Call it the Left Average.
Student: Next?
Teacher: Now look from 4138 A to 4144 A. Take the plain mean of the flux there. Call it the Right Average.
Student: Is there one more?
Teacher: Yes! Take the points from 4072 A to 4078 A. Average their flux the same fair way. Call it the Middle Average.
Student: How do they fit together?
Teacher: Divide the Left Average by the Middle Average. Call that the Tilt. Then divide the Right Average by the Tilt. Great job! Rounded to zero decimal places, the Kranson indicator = 114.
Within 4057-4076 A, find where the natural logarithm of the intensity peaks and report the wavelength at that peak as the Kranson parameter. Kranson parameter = 4069.27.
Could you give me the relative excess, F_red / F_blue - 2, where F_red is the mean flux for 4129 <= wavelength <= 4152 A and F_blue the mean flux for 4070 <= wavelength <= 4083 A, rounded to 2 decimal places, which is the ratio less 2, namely -0.93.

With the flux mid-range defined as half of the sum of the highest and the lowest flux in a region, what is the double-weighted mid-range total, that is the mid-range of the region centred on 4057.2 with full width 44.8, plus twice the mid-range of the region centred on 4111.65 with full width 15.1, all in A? 329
